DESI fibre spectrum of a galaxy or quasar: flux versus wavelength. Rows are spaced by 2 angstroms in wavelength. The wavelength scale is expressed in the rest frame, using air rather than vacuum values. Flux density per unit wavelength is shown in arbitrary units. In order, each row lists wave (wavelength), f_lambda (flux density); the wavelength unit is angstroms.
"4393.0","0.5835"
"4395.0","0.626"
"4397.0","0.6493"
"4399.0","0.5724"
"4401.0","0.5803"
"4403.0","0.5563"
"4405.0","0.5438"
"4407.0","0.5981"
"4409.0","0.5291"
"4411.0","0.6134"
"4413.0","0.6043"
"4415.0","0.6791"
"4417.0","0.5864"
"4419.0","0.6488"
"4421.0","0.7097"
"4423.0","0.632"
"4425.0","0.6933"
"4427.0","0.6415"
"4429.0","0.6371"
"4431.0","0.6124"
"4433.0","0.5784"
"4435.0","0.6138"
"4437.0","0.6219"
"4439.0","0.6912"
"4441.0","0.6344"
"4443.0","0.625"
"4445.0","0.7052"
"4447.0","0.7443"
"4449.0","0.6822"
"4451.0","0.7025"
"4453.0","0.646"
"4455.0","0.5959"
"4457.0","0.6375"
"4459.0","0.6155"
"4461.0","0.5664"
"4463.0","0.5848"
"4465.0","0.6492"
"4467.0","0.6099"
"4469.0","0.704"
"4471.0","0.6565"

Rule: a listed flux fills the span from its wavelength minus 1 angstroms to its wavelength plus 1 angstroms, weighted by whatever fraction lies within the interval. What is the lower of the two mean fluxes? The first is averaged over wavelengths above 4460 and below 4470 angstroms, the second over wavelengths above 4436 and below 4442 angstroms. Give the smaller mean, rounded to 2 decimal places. 0.62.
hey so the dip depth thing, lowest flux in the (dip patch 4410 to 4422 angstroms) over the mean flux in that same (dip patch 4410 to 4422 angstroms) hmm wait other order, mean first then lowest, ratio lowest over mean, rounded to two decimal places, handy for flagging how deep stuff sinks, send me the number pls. 0.92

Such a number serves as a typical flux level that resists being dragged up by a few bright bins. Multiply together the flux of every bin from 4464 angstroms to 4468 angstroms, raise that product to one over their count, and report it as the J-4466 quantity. 0.63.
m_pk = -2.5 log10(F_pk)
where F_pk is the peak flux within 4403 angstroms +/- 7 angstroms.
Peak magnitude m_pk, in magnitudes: 0.47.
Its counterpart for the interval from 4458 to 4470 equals 0.38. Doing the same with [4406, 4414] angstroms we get 0.53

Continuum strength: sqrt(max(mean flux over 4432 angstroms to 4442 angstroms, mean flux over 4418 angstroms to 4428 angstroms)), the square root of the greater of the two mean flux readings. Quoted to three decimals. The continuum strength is 0.816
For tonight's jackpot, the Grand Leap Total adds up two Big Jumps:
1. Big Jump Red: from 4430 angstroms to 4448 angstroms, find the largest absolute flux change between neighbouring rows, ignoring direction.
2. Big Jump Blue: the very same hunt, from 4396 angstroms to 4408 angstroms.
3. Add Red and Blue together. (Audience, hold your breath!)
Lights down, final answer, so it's 0.157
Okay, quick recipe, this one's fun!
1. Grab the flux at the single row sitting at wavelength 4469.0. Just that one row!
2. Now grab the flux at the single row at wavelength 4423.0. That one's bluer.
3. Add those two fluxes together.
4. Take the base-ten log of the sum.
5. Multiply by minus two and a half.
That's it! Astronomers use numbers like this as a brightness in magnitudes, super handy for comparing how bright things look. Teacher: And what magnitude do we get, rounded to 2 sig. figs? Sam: -0.31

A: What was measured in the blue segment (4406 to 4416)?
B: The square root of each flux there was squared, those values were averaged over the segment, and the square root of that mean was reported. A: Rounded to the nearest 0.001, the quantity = 0.778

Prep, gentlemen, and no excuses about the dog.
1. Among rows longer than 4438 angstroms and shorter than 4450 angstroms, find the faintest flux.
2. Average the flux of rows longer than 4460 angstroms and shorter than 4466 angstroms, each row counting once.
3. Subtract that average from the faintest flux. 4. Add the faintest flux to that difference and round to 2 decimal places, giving 0.65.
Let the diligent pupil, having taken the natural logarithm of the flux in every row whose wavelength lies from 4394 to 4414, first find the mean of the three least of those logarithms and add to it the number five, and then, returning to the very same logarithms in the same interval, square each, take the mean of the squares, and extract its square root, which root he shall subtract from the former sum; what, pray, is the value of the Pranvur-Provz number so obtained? 3.85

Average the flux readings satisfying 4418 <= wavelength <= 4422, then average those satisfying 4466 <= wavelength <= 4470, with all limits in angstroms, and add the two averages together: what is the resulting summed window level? 1.336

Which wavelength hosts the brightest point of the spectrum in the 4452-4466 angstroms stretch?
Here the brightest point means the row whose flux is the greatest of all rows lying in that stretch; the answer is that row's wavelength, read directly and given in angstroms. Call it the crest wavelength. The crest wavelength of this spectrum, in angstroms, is 4465.0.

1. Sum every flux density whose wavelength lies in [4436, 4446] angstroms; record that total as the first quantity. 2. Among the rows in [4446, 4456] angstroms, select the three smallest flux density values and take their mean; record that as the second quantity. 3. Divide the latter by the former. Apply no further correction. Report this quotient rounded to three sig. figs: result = 0.196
